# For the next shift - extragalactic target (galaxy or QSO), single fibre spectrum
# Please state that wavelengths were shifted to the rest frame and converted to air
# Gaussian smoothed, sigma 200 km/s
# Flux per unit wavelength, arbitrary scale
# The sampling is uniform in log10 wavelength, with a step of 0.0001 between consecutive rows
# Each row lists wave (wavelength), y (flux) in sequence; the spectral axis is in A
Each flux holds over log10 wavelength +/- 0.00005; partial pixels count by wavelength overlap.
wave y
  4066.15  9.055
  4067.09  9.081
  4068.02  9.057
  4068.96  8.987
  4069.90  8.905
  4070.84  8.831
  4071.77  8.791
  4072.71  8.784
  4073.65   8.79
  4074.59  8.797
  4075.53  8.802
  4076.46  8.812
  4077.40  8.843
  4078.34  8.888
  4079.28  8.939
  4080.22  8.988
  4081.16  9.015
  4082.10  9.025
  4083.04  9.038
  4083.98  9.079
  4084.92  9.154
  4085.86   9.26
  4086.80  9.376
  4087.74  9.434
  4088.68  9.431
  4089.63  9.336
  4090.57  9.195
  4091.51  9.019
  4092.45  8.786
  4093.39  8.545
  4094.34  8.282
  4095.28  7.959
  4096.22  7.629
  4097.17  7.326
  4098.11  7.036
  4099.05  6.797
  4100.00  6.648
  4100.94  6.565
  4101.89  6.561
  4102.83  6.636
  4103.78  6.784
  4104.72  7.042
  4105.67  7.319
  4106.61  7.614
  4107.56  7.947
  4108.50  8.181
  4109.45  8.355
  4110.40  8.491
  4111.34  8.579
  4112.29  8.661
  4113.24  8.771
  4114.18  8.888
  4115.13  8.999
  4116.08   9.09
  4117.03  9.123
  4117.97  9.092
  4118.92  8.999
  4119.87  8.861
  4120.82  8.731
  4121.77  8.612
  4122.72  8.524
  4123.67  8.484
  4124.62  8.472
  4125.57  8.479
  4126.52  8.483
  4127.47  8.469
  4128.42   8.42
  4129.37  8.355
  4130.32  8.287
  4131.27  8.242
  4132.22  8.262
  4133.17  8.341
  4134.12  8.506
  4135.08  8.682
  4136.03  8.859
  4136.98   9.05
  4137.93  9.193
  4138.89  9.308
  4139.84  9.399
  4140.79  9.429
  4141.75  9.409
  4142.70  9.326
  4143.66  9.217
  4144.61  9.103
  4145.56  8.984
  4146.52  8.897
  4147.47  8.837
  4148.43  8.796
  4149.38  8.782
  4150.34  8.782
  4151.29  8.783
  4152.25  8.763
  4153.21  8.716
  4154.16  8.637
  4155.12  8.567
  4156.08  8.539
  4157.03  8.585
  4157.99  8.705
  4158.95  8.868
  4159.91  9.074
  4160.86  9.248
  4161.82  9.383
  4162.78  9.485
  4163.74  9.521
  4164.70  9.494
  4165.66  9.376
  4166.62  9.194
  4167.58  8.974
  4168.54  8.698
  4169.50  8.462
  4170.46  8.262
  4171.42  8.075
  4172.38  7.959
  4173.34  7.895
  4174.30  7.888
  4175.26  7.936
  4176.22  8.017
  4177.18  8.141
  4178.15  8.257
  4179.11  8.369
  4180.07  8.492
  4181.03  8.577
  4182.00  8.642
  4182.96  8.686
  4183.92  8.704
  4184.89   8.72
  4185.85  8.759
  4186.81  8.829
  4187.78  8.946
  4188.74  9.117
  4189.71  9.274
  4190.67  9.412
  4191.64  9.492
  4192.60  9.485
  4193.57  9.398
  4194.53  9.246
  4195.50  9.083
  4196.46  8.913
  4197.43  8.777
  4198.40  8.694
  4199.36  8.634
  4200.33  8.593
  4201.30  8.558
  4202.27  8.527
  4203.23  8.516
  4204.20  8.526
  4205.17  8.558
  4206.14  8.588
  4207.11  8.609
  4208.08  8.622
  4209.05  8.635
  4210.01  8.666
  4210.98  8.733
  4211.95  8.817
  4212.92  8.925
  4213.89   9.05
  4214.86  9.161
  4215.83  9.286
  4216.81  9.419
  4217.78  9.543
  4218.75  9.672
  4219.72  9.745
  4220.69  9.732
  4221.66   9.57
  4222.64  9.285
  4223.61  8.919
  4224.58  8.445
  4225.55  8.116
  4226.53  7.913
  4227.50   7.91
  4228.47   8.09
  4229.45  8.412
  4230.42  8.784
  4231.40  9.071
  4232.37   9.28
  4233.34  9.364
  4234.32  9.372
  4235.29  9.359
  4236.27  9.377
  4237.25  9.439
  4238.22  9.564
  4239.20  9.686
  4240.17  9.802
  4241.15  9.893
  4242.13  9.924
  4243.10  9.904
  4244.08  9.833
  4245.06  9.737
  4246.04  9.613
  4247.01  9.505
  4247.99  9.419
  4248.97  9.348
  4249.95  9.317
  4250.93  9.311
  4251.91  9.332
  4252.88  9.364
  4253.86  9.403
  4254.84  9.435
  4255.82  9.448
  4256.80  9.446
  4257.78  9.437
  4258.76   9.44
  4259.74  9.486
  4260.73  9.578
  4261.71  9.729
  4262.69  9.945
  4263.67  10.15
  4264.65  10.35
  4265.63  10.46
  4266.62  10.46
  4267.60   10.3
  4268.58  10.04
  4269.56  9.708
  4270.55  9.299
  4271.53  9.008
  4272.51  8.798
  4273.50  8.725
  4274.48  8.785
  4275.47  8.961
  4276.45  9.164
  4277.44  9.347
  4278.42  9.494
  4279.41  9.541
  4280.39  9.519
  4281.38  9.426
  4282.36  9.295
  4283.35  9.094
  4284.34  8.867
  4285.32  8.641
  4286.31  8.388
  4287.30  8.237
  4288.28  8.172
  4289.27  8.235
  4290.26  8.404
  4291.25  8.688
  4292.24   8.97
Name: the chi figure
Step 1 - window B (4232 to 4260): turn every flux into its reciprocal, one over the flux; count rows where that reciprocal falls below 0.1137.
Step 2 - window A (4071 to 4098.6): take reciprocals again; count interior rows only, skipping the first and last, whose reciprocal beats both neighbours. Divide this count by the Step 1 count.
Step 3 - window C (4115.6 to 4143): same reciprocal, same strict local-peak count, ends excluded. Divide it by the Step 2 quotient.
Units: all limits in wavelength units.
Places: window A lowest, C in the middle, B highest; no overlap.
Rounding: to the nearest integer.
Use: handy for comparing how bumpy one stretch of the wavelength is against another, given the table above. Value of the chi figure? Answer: 58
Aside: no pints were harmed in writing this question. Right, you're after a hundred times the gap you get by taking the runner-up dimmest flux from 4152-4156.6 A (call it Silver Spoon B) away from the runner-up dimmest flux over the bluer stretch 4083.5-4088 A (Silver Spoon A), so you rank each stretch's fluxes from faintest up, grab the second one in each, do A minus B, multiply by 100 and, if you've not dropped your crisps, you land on 59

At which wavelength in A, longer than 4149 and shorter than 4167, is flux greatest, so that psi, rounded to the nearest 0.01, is 4163.74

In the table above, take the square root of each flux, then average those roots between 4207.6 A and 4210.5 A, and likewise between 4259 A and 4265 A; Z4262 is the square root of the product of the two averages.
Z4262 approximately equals 3.04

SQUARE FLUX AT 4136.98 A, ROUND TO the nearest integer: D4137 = 82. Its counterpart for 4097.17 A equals 54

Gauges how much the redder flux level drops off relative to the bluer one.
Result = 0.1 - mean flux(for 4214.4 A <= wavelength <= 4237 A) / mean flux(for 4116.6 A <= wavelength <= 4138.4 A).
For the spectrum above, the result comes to -0.95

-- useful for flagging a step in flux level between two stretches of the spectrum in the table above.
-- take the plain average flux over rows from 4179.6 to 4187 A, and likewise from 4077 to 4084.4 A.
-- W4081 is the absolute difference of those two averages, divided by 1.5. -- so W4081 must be 0.20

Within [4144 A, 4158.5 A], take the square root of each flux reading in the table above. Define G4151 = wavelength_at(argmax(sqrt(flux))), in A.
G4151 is 4144.61 A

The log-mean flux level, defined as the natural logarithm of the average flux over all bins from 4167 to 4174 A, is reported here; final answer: 2.12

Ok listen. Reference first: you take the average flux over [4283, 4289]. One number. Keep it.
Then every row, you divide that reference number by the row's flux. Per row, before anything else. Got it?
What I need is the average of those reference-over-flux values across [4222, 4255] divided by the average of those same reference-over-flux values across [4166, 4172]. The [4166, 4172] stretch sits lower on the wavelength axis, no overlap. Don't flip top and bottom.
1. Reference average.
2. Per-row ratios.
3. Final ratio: 0.94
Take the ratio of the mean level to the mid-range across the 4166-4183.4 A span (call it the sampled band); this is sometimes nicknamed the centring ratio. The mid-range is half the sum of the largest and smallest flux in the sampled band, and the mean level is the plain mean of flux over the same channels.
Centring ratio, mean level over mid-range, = 0.98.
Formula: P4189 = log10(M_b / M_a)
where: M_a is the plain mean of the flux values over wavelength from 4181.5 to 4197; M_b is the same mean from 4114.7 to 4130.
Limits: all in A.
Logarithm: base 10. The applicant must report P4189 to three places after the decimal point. -0.017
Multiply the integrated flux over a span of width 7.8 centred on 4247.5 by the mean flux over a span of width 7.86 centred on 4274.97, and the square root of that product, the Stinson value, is 25.9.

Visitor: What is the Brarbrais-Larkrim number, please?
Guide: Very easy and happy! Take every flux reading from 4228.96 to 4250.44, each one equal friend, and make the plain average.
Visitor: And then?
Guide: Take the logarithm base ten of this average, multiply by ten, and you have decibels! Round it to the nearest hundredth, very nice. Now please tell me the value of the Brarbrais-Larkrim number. 9.76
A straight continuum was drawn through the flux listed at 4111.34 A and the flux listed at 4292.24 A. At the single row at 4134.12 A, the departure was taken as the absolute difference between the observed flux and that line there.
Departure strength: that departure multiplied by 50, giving 6.1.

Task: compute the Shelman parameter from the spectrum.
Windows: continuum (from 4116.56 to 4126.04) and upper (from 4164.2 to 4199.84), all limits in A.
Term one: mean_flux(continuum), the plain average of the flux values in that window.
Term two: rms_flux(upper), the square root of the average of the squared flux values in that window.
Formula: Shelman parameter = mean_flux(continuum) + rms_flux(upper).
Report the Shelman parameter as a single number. 17.5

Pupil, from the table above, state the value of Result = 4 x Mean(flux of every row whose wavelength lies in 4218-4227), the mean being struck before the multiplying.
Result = 36.2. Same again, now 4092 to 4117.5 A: 31.5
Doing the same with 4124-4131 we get 33.7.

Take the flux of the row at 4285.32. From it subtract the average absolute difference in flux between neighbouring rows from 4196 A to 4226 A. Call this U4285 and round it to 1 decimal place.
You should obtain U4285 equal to 8.5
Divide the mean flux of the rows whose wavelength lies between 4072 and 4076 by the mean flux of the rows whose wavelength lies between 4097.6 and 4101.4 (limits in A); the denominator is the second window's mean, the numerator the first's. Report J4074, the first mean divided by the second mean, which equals 1.30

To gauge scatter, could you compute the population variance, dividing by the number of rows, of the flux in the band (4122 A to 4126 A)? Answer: 0.000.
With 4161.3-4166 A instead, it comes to 0.004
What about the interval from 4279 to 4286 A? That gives 0.102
